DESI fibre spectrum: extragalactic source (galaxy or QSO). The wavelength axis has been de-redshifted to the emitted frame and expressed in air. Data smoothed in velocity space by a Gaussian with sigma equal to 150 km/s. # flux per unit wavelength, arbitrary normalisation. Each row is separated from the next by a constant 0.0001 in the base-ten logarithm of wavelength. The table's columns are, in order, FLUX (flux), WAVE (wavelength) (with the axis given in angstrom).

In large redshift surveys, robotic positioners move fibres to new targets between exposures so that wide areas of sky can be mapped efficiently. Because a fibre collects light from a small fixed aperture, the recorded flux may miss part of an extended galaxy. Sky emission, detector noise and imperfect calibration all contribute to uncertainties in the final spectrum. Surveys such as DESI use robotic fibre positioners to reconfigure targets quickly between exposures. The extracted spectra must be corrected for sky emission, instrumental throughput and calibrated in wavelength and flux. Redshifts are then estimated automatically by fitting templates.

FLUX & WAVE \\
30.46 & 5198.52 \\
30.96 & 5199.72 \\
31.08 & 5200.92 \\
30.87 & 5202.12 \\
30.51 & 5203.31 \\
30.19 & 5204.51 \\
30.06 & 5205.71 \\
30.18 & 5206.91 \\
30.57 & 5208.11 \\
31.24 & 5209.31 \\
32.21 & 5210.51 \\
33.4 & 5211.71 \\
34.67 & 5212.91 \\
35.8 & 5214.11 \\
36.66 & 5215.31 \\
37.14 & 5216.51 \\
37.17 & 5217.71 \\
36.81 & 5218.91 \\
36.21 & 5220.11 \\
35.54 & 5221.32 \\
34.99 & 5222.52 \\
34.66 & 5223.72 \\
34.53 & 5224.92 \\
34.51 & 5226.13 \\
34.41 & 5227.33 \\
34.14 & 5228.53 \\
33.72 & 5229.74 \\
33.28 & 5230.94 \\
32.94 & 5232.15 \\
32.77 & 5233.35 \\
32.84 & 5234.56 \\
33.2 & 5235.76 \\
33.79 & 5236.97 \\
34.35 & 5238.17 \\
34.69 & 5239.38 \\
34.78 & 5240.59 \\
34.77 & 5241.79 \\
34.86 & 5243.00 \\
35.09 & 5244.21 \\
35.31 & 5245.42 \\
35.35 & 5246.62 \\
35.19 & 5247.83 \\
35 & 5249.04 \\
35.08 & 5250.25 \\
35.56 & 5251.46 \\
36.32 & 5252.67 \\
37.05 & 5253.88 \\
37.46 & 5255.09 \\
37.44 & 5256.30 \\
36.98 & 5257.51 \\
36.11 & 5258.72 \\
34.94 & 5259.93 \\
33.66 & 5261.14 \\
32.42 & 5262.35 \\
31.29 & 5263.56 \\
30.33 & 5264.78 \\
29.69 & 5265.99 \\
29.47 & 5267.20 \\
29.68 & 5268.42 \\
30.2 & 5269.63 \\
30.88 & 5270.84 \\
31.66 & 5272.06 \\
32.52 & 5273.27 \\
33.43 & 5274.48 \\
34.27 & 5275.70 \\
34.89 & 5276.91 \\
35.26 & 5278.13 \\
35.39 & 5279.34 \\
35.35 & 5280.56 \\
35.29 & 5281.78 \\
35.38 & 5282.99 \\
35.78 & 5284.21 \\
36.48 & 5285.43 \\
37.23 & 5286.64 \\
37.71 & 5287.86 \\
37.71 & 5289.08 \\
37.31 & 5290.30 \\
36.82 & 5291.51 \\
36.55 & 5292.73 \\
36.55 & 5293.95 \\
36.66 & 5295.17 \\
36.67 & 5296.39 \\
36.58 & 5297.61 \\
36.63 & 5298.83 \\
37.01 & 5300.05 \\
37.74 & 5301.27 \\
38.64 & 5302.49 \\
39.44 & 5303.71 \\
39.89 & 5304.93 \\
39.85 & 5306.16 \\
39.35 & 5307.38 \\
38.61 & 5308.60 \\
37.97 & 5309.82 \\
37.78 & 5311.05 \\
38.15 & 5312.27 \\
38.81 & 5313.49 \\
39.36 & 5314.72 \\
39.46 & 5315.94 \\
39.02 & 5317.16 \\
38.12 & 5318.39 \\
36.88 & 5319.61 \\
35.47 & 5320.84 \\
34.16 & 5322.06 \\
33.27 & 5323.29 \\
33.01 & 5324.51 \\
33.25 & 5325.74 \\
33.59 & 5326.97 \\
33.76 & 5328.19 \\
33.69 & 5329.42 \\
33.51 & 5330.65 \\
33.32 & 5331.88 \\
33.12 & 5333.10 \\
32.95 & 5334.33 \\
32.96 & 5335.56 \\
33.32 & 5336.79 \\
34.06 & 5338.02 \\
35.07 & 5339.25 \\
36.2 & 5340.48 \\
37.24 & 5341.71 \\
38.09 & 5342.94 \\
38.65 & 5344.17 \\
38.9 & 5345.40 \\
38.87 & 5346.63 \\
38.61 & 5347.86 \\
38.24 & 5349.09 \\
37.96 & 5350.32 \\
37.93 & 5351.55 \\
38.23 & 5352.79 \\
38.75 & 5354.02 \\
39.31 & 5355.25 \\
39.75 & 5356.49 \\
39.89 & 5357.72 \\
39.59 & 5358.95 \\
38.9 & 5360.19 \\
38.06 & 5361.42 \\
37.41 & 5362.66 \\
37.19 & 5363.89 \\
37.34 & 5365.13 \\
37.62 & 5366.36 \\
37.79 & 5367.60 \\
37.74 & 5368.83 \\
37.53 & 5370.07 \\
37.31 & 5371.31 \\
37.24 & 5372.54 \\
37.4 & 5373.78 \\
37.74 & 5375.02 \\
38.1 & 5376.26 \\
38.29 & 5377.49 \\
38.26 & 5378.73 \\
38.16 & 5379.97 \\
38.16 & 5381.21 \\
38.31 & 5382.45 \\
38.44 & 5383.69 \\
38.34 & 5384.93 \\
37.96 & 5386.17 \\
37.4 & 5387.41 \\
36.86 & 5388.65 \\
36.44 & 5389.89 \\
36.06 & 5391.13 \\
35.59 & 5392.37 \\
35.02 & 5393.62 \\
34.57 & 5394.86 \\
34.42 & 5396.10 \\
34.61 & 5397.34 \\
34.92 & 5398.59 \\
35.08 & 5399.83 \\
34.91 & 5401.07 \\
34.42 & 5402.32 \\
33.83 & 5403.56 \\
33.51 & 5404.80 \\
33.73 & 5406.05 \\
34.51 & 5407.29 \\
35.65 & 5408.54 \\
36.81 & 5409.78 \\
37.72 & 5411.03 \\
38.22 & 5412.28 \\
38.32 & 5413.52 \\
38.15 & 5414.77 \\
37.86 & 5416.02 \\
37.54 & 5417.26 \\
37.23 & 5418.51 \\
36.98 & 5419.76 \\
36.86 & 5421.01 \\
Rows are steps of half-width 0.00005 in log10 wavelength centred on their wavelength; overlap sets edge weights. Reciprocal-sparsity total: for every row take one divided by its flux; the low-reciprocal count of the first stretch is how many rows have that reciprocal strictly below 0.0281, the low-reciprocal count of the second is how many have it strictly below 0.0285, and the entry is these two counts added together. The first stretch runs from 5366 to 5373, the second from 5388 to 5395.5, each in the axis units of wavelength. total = 10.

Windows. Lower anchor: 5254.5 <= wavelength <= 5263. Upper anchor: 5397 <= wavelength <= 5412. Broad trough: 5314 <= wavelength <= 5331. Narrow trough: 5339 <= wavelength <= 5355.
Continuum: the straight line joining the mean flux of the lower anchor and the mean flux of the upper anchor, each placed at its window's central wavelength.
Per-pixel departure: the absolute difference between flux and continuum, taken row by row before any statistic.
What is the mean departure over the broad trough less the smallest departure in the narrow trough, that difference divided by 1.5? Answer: 1.3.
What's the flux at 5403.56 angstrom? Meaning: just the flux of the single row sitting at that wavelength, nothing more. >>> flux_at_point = 33.83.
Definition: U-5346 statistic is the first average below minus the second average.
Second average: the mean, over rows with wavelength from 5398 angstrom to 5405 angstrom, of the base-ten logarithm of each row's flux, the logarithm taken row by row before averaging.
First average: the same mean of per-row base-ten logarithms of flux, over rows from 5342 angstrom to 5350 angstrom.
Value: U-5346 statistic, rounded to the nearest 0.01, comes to 0.05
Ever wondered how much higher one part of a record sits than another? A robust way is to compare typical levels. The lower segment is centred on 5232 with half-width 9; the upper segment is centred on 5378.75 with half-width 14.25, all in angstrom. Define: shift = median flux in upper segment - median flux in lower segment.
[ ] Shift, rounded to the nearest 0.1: 3.6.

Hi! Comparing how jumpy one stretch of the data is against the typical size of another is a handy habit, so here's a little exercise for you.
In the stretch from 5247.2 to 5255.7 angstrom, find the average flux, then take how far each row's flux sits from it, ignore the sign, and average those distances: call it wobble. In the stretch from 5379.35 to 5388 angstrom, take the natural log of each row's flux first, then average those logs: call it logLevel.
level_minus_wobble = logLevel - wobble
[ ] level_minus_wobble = 2.8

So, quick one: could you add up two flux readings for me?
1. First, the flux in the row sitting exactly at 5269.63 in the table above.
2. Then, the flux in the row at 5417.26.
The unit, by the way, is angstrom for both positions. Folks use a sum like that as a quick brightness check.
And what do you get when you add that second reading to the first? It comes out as 68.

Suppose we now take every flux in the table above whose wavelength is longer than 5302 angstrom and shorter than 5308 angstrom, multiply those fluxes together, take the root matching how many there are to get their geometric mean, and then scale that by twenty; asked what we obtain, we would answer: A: 789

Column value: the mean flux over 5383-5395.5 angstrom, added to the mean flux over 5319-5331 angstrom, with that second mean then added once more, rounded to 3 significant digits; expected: 105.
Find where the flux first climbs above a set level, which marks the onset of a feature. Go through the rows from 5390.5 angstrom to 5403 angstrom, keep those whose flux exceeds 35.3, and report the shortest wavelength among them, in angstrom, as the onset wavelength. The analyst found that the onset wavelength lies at 5391.13 angstrom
